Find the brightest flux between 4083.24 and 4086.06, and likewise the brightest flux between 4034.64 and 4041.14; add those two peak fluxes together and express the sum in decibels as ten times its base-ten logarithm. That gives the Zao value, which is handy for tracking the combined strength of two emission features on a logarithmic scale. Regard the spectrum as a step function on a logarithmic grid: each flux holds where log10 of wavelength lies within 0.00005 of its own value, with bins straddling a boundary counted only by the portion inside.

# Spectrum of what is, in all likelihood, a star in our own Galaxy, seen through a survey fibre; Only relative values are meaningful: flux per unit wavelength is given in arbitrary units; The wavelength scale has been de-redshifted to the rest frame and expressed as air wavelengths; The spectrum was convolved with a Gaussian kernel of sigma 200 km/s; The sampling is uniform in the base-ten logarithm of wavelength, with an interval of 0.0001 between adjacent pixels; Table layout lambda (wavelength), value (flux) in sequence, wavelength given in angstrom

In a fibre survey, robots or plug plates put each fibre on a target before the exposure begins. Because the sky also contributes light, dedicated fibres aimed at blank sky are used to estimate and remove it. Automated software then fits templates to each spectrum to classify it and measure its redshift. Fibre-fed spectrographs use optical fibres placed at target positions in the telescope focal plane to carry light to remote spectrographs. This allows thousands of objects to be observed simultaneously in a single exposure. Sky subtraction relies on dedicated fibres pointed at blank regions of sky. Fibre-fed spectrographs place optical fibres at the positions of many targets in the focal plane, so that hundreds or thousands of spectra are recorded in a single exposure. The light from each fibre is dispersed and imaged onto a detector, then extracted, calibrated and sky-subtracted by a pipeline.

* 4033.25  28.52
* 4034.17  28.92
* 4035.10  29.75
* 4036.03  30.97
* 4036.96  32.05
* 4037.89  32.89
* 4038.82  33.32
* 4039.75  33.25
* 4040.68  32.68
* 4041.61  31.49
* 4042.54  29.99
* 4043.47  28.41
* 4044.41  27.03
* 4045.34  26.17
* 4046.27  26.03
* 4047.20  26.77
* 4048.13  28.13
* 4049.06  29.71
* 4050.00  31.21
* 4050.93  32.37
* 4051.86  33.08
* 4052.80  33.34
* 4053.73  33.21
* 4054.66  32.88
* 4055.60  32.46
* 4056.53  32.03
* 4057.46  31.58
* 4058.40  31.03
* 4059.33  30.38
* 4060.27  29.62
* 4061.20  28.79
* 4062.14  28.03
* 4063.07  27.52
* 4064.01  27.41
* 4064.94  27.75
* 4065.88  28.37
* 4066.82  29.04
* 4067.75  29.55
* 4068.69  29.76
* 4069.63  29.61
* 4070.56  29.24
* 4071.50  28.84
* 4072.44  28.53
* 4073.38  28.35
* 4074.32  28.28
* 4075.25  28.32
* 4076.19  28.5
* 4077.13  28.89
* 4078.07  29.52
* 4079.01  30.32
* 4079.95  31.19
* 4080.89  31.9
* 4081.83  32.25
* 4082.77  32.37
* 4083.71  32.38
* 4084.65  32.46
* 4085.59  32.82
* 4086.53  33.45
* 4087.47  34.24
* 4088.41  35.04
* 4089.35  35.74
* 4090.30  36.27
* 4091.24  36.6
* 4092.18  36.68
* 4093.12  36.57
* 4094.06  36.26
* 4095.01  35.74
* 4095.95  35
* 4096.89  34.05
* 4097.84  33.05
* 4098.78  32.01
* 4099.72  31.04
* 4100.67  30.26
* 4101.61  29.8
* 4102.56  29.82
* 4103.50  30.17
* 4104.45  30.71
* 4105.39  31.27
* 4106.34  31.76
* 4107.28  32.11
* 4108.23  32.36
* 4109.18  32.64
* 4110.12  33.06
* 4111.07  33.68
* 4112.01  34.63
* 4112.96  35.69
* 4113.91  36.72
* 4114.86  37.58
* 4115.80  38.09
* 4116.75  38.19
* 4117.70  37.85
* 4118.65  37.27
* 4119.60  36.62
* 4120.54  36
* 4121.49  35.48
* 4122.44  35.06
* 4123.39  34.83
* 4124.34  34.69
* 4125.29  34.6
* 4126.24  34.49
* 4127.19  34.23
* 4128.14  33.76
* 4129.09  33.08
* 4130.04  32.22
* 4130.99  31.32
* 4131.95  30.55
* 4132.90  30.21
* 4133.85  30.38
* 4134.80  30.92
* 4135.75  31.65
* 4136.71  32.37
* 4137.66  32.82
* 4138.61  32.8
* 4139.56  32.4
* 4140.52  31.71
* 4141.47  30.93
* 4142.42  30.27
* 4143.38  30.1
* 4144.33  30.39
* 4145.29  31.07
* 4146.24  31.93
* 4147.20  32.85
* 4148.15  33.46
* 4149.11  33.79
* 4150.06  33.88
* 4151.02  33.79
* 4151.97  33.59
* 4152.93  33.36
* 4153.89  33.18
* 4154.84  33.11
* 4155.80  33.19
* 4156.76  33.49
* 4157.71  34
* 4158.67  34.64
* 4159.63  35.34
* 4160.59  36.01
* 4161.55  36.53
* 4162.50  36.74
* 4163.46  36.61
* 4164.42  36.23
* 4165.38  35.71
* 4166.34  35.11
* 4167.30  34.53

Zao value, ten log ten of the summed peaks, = 18.2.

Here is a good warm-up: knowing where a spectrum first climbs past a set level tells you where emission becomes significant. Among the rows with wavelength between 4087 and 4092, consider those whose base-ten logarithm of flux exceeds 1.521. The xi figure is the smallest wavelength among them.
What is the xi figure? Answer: 4087.47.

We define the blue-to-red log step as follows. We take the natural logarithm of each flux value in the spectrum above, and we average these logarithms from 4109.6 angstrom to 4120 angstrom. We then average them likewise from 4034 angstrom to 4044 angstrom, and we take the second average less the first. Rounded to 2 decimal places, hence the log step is -0.15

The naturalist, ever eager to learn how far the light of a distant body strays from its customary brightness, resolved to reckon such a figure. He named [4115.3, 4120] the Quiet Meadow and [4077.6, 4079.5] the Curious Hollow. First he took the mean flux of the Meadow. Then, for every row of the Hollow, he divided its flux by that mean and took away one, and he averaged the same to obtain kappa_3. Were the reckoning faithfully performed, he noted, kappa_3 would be -0.204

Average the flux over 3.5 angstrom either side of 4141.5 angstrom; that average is 31.2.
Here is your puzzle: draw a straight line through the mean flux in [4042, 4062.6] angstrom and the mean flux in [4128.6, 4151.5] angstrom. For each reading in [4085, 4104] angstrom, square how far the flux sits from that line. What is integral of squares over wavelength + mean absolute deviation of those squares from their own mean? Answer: 273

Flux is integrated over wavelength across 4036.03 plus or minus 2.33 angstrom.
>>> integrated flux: 144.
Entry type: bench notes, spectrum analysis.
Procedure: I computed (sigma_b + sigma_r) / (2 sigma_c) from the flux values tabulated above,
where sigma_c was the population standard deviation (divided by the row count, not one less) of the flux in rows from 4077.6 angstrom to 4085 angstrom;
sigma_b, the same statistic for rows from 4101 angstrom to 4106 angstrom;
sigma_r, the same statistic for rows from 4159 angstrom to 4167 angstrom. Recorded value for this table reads 0.55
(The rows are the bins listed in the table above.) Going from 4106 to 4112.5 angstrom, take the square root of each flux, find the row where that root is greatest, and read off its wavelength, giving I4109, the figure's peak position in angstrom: 4112.01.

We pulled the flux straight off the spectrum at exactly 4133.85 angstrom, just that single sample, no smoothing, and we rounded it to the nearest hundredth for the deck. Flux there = 30.38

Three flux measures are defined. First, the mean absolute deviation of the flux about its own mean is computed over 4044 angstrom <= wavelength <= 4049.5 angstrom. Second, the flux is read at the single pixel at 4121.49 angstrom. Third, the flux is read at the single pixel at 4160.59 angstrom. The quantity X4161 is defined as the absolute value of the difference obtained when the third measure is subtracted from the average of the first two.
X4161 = 17.7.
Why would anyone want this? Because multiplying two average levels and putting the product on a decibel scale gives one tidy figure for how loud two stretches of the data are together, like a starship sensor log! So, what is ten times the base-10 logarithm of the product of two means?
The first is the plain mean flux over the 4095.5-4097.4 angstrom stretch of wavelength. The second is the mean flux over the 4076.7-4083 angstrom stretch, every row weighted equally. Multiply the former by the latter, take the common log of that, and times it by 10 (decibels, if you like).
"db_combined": 30.3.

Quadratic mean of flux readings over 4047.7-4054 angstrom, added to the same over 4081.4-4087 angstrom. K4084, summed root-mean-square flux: 64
